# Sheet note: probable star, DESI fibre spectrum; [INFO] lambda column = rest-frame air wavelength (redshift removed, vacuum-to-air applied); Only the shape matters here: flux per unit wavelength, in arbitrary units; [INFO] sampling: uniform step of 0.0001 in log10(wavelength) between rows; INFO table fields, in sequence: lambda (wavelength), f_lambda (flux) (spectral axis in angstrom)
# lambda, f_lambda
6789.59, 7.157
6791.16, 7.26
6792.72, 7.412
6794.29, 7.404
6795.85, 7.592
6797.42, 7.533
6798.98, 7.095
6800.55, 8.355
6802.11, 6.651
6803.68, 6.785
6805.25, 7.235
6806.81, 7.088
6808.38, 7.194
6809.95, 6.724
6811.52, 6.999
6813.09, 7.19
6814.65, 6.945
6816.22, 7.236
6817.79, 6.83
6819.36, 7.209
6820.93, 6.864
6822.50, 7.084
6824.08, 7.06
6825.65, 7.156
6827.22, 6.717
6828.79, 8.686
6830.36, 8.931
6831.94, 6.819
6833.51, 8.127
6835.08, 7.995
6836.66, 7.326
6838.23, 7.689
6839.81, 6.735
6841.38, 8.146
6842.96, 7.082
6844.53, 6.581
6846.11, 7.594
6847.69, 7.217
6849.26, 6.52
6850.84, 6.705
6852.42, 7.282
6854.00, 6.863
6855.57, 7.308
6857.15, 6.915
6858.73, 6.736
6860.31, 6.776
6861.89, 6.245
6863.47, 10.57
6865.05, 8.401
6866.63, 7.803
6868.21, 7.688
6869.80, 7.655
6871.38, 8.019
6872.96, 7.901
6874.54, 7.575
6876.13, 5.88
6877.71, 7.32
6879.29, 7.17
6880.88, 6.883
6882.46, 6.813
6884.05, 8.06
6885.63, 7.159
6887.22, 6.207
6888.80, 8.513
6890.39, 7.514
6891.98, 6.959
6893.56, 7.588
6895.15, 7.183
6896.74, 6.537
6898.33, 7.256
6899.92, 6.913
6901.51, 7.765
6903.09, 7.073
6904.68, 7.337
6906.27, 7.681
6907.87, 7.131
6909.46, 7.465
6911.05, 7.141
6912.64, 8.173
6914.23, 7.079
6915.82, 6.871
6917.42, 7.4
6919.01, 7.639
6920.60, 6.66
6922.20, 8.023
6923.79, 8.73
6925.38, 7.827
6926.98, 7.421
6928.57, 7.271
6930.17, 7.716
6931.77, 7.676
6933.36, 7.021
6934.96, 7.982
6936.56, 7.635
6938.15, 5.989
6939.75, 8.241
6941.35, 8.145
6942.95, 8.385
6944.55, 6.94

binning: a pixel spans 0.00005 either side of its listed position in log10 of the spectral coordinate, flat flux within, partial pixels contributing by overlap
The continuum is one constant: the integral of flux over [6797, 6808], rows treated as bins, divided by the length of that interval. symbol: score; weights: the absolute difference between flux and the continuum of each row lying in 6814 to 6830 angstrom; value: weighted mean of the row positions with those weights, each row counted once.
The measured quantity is 6824.5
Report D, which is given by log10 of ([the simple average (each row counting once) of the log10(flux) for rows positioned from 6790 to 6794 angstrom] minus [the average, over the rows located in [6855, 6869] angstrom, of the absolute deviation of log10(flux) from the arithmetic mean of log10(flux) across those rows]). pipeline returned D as -0.088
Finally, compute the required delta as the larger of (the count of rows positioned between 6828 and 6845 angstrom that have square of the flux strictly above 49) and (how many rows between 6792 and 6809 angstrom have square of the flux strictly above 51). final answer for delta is 8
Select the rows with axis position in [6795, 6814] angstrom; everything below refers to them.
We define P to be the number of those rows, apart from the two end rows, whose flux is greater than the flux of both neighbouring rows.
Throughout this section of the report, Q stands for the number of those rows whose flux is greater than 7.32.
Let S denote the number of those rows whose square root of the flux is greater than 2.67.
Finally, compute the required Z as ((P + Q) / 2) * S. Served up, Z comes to 18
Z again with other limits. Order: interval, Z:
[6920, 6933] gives 28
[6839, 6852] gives 6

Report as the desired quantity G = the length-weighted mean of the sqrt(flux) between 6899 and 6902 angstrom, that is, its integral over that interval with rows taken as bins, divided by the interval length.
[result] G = 2.70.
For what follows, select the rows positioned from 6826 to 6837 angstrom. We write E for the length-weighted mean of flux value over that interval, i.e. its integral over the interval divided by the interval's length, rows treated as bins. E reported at 7.8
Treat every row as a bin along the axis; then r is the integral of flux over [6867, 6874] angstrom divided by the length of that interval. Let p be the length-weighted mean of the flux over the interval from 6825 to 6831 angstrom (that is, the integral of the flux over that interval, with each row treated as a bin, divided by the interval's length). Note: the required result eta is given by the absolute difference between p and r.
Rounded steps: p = 7.87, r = 7.81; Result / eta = 0.065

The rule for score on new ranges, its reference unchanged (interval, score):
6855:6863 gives 6860.1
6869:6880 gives 6873.8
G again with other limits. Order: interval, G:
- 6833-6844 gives 2.75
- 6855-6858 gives 2.66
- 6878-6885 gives 2.69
